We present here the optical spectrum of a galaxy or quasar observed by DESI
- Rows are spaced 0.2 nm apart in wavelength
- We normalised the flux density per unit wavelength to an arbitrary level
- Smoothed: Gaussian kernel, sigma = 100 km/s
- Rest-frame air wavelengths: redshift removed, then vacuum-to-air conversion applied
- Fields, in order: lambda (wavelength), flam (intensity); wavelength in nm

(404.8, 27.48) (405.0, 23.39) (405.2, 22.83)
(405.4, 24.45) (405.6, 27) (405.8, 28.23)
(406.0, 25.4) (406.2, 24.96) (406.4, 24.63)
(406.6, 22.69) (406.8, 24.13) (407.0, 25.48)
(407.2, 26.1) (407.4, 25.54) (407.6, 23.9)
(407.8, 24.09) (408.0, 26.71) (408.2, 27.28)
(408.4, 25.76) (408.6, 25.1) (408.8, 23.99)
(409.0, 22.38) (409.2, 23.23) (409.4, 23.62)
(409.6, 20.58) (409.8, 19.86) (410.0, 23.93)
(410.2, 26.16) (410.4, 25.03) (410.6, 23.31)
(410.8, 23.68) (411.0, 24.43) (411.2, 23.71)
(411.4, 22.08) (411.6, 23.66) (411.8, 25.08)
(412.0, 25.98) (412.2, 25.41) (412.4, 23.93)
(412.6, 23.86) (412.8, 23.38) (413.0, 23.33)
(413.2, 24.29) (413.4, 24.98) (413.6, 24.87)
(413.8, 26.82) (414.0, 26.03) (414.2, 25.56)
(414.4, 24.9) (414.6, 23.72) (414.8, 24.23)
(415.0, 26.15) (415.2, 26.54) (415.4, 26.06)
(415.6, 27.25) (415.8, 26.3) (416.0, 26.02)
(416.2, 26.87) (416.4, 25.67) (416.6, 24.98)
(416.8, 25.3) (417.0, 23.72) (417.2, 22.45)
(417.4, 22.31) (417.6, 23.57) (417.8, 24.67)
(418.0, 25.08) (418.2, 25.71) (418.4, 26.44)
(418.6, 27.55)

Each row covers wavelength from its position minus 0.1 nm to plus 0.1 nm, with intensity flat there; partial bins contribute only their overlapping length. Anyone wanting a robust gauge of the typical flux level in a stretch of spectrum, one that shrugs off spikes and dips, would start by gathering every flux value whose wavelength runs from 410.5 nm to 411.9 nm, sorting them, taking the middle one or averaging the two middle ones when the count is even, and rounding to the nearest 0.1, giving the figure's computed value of 23.7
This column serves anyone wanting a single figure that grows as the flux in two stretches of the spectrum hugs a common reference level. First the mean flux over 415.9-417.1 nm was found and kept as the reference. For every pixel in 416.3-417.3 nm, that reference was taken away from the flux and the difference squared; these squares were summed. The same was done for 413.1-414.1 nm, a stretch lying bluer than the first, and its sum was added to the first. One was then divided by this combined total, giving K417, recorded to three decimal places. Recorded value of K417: 0.062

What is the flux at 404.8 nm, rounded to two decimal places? 27.48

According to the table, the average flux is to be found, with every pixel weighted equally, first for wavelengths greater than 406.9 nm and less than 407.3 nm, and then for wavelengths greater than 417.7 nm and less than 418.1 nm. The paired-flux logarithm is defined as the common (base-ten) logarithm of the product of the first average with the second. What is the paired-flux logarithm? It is 2.81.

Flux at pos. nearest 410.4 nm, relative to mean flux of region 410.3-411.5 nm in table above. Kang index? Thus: 1.056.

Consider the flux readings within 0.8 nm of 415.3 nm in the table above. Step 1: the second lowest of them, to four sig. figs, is 24.23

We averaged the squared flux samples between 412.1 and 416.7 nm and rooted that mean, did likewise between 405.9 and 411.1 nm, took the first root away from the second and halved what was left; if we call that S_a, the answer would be -0.5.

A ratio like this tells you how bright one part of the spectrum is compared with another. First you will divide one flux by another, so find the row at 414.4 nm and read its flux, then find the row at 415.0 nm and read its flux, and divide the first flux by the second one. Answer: 0.95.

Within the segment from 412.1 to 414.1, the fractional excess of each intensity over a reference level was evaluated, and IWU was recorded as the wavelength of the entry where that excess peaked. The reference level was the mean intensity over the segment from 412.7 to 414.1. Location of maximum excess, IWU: 413.8 nm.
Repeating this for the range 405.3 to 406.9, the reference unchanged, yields 405.8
